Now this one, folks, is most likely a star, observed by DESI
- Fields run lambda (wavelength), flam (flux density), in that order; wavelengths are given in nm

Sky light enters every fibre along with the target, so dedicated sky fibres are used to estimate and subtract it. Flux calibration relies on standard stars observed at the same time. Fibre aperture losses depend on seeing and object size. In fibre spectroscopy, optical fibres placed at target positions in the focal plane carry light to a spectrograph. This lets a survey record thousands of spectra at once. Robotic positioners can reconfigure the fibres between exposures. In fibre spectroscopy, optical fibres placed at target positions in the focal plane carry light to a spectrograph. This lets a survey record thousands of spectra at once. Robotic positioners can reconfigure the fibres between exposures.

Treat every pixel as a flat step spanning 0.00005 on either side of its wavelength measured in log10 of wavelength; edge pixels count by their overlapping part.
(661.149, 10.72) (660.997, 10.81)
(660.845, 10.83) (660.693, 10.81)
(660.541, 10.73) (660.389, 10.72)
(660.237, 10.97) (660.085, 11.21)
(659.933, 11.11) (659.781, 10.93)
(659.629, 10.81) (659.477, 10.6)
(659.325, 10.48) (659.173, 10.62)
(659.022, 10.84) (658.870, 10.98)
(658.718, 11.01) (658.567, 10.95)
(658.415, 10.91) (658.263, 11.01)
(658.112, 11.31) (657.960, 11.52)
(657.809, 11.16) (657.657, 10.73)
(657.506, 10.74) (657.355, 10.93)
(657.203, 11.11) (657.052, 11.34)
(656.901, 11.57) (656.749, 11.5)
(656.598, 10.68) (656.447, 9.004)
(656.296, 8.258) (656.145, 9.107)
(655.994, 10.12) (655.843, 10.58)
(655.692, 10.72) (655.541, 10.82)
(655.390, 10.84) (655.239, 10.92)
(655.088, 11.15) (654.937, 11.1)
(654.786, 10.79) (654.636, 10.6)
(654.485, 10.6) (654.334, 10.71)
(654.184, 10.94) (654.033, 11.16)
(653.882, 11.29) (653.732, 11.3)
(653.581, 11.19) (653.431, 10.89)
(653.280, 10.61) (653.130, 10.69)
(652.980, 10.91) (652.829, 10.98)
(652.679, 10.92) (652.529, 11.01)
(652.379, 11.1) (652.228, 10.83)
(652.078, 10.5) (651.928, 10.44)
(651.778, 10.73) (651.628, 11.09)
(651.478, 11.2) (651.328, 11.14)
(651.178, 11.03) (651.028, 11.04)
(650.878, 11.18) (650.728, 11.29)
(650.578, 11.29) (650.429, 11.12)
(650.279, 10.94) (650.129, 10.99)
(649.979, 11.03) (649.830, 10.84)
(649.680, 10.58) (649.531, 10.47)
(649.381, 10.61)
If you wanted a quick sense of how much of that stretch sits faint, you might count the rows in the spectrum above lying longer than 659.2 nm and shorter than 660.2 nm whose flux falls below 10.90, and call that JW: 3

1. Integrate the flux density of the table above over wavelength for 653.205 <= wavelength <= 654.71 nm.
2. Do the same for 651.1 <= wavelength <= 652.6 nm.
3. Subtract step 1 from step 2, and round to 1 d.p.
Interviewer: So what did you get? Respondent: -0.1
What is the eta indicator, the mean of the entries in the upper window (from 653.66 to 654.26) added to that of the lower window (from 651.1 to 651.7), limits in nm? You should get 22.29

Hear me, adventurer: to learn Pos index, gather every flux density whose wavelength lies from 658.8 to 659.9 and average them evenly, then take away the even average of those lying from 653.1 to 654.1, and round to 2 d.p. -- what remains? -0.27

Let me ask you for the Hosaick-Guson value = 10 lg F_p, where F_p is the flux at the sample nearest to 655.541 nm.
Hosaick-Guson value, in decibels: 10.3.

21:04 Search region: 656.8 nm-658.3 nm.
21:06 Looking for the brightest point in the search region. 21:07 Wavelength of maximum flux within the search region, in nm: 656.901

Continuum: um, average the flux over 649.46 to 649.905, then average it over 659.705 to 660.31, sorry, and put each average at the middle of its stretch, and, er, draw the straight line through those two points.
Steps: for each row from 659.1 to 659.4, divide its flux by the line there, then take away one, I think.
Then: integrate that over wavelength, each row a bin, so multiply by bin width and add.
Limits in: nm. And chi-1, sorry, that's -0.013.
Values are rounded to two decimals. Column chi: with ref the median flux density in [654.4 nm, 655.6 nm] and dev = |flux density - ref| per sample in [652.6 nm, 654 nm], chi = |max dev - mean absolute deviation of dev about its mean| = 0.33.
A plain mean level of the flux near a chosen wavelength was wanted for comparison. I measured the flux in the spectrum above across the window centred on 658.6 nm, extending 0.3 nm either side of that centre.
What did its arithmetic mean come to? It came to 11.0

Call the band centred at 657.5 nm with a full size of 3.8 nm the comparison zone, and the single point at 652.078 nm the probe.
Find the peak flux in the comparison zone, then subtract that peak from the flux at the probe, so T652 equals -1.1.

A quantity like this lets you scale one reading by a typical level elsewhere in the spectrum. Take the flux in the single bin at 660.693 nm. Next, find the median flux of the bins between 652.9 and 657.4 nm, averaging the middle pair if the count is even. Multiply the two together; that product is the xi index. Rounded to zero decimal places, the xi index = 117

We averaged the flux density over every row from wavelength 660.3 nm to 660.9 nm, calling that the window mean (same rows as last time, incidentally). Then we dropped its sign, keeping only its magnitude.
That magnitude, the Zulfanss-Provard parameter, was 10.8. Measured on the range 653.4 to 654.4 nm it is 11.1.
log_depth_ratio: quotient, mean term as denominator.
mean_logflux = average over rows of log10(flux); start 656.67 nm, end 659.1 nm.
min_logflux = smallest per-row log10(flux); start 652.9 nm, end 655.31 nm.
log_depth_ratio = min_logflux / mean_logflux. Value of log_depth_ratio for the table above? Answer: 0.98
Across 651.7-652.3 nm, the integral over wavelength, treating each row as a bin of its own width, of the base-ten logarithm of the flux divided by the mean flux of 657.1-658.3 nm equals -0.011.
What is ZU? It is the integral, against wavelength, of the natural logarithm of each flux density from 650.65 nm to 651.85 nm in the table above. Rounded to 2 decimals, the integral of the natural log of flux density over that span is 2.89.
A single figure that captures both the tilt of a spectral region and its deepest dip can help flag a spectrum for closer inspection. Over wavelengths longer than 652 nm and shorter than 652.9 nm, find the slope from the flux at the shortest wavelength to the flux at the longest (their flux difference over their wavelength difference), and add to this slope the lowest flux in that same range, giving 11.1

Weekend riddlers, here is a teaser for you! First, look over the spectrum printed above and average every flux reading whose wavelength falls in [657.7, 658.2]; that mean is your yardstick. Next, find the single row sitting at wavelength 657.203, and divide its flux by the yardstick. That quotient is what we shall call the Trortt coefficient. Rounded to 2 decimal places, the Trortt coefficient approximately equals 0.98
